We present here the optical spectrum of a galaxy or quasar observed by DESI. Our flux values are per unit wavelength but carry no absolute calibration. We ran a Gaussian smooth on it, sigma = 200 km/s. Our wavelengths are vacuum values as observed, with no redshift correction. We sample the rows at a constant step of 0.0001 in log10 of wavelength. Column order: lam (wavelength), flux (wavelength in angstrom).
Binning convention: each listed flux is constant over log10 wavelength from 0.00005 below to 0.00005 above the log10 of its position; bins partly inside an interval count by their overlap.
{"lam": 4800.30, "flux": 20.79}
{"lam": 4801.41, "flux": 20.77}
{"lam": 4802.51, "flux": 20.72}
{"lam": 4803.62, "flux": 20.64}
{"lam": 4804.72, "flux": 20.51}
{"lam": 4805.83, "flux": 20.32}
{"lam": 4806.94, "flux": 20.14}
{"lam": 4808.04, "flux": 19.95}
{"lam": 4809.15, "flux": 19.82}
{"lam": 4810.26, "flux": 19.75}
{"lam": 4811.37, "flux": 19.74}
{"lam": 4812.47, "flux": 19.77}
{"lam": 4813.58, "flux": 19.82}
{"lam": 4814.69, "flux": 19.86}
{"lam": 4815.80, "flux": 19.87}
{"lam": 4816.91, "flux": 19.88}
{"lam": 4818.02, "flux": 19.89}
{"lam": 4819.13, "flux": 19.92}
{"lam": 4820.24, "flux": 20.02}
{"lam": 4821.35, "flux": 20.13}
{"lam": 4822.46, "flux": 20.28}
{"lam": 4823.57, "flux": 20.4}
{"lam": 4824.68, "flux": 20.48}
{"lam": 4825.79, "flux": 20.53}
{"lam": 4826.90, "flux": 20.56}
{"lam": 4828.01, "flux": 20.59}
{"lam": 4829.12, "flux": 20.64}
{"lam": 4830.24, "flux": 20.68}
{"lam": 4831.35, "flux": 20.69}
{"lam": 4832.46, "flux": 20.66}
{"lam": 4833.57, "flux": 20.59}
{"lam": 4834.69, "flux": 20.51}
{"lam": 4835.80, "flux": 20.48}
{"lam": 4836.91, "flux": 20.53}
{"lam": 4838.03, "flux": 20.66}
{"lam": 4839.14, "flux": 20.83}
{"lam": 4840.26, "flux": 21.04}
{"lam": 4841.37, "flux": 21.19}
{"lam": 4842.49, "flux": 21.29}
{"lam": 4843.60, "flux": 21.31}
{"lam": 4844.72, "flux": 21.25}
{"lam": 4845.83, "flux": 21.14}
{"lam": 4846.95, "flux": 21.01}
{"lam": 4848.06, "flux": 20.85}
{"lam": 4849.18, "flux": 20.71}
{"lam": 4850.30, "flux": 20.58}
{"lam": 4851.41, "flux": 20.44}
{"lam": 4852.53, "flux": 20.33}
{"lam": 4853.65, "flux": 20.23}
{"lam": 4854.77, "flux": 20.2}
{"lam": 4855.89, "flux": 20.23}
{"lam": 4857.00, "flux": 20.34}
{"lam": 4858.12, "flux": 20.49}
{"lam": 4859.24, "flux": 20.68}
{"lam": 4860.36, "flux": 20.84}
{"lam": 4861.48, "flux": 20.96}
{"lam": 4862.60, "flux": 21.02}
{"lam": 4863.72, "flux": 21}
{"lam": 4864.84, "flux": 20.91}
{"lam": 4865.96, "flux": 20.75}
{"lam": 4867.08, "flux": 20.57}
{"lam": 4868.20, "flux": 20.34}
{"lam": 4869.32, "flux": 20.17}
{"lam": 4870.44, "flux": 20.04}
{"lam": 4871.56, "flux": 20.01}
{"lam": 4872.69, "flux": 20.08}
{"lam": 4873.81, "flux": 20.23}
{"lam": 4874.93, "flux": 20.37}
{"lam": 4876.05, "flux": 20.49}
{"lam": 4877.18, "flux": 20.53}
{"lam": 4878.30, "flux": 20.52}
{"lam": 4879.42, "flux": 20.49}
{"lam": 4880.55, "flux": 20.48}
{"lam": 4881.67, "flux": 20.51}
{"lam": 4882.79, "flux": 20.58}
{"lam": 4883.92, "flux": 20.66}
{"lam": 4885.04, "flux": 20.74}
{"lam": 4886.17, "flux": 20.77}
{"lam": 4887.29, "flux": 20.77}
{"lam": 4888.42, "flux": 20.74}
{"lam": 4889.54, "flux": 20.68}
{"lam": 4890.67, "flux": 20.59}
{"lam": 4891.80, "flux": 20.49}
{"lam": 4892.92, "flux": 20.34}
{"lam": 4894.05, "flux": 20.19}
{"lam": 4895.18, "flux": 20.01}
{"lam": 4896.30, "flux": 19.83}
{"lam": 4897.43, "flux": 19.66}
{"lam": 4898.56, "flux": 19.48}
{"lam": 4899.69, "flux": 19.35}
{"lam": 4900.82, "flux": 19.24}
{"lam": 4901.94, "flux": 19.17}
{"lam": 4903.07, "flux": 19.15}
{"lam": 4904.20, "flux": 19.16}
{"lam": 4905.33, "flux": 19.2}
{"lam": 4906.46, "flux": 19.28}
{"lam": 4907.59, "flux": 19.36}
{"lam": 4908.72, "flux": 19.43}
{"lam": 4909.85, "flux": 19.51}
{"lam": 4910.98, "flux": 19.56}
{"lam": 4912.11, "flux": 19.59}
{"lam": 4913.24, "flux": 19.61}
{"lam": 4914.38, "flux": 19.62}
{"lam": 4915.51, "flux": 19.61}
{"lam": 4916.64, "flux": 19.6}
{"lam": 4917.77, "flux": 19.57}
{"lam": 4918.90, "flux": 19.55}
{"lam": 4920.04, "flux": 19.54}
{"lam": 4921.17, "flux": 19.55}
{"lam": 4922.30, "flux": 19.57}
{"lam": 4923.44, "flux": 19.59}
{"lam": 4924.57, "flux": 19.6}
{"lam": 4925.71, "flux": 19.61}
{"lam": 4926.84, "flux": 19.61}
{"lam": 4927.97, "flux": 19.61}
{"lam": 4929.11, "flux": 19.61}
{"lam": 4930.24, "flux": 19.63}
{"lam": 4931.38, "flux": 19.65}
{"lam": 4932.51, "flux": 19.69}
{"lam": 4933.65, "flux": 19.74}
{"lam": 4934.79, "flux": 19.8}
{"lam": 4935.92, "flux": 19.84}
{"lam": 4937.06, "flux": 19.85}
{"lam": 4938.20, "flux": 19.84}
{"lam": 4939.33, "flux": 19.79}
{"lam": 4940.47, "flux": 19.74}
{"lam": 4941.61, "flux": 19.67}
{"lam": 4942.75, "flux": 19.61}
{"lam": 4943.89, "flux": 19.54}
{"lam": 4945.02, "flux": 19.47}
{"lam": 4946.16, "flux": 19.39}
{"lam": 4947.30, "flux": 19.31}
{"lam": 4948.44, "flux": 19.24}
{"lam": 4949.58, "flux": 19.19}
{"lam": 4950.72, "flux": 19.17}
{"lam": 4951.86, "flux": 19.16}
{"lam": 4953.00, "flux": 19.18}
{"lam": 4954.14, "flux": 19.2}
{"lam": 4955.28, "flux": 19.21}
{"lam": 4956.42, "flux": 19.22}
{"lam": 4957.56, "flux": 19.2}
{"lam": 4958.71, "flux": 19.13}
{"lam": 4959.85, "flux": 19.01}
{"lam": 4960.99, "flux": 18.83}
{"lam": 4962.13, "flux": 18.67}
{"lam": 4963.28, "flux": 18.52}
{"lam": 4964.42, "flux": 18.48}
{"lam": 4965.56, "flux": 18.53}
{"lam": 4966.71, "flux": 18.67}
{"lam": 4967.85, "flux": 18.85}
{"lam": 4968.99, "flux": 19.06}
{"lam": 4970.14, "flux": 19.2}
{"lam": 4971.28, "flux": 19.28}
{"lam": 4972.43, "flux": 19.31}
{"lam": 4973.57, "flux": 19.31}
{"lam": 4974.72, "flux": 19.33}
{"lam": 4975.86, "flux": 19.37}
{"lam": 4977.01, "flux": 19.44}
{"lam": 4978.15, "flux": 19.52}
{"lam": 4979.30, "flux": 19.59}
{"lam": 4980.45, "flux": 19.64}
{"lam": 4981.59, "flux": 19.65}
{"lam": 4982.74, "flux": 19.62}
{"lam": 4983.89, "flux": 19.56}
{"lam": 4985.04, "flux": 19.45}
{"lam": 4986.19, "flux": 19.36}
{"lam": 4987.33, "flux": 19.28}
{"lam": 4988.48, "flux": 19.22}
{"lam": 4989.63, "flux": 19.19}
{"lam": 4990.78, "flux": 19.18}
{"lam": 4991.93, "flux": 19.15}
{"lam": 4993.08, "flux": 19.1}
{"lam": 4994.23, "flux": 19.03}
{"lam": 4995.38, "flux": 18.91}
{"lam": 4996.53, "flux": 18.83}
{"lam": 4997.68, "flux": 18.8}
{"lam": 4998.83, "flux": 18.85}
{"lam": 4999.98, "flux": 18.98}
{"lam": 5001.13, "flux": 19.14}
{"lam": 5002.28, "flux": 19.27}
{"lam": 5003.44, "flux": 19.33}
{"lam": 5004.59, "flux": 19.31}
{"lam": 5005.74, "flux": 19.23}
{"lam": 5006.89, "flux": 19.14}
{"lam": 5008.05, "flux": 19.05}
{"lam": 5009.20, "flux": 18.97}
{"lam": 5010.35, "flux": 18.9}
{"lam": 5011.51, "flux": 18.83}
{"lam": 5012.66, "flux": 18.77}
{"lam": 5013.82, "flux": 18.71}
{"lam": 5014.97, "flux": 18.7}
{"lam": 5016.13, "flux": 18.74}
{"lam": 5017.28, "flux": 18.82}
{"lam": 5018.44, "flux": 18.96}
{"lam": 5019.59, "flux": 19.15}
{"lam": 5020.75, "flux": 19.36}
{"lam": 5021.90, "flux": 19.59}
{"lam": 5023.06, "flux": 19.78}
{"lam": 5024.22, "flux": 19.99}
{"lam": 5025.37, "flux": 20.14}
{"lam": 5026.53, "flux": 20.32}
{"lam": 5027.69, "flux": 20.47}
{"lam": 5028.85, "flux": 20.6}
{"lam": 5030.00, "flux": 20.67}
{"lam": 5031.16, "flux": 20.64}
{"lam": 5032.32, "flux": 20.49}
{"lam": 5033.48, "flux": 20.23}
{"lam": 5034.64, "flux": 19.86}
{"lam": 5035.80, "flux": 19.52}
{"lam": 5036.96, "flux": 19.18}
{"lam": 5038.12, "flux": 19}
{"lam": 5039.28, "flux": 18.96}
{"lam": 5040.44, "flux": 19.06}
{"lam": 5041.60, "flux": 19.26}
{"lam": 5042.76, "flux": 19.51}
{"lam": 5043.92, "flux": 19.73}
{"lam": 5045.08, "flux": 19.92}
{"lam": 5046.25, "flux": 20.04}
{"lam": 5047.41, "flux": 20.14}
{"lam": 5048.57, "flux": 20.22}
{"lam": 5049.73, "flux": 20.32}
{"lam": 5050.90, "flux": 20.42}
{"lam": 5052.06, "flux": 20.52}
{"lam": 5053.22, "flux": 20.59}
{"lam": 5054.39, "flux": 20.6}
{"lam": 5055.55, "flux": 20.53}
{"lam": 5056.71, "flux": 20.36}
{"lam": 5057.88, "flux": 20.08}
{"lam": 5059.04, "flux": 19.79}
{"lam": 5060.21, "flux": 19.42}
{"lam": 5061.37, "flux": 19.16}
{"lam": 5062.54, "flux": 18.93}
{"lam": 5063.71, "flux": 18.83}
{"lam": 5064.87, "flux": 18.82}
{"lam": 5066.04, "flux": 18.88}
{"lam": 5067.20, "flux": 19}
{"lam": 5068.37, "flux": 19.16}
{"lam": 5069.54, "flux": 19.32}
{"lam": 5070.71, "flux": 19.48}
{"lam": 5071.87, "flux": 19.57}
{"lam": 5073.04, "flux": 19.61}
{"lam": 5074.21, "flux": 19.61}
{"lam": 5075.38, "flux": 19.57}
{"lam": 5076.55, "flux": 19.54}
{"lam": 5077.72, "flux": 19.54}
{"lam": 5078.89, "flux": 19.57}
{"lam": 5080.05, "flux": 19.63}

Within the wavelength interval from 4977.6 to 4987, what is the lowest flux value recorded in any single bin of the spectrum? 19.36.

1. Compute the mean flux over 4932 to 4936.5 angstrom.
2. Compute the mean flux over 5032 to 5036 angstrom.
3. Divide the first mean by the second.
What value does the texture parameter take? 0.99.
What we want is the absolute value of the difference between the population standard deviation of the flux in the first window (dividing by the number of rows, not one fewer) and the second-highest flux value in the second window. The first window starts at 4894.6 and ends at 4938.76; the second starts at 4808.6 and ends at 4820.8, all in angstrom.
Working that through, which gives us 19.7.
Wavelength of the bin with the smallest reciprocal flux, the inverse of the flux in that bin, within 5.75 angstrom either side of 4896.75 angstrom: 4891.80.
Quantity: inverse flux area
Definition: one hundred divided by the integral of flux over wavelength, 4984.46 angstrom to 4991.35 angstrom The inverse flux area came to 0.753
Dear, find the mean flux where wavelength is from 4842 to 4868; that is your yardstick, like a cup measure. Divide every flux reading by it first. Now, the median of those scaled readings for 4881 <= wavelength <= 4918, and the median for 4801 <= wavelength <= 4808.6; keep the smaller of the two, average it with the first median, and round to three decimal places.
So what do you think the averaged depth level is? 0.945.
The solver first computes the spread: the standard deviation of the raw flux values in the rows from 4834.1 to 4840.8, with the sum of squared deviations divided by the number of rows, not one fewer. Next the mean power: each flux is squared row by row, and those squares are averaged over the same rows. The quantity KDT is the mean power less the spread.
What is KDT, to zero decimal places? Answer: 427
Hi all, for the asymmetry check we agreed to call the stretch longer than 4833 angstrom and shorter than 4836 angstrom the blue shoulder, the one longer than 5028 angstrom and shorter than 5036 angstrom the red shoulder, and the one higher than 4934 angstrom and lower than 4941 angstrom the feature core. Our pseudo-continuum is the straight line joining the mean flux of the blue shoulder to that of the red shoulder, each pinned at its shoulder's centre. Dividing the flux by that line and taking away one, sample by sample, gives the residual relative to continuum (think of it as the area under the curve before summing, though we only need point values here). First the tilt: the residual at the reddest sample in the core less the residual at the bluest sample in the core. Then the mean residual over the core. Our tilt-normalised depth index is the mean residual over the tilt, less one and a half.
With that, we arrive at 10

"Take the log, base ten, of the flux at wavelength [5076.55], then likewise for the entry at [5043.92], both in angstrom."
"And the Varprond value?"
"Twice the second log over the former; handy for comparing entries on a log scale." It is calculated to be 2.01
